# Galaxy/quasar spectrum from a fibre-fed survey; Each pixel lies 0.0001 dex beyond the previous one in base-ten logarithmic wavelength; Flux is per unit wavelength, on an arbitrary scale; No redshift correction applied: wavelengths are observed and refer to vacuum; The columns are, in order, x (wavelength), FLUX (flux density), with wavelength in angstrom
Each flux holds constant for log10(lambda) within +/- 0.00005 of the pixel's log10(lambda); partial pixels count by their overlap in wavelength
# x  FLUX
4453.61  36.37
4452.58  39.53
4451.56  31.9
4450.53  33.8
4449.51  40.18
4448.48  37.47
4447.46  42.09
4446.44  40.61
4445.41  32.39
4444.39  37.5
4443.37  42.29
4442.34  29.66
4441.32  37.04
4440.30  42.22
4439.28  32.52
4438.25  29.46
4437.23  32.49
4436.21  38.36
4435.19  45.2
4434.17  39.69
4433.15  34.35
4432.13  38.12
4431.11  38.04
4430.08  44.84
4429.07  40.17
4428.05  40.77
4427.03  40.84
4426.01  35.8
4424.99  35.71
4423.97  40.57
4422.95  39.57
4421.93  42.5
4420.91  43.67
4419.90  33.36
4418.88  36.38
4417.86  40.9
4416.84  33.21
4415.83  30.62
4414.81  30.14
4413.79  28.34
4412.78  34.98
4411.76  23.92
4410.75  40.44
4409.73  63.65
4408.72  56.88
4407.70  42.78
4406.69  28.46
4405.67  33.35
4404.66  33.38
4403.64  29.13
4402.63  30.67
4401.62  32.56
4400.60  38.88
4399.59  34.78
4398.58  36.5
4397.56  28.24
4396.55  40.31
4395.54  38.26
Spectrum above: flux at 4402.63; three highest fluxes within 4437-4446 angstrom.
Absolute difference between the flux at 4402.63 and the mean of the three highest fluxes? 10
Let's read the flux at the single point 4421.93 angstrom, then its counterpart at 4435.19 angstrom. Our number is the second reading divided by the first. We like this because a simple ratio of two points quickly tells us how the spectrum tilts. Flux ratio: 1.06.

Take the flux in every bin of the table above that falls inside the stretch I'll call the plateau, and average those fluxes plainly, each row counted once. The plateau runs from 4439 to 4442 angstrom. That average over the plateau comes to 37.3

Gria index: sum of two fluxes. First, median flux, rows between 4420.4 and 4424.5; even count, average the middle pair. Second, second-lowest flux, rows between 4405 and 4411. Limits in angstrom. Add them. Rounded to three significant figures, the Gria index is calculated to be 74.9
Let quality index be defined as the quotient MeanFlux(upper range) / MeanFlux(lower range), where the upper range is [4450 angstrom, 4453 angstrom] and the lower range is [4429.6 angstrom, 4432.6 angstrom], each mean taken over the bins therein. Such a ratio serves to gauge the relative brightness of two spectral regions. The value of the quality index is 0.87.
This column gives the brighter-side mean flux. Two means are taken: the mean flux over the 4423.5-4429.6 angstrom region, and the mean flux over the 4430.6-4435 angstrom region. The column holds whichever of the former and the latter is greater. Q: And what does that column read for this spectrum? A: 39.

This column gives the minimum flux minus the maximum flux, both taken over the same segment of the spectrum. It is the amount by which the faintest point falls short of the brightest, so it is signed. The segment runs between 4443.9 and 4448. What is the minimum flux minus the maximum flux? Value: -10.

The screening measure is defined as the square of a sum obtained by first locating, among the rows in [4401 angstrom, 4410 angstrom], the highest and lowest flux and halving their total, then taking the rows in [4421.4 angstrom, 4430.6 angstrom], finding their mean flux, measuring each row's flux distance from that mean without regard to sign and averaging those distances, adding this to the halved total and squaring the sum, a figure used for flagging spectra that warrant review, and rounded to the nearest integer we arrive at 2313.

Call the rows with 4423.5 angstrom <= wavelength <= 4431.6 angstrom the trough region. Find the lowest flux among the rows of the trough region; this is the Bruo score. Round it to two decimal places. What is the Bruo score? 35.71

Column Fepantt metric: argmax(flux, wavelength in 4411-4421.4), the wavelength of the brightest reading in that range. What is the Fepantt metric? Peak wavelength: 4420.91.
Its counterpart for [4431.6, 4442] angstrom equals 4435.19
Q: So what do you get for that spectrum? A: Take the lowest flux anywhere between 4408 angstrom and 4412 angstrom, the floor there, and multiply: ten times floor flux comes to 239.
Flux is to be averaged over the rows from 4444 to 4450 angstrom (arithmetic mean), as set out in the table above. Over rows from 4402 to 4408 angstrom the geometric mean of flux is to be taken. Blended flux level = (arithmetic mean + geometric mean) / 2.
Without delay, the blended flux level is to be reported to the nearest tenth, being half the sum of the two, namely 35.5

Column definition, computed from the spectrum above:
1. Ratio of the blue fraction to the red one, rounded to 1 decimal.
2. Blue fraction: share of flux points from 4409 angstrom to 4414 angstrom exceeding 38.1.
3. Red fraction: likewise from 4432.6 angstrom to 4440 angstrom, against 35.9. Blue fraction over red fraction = 0.9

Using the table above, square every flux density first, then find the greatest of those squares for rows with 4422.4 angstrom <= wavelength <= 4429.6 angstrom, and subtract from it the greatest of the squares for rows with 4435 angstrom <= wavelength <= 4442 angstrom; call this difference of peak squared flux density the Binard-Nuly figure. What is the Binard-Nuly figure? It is -375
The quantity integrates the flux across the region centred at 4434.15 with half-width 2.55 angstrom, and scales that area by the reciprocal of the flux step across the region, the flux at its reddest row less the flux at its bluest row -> 833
